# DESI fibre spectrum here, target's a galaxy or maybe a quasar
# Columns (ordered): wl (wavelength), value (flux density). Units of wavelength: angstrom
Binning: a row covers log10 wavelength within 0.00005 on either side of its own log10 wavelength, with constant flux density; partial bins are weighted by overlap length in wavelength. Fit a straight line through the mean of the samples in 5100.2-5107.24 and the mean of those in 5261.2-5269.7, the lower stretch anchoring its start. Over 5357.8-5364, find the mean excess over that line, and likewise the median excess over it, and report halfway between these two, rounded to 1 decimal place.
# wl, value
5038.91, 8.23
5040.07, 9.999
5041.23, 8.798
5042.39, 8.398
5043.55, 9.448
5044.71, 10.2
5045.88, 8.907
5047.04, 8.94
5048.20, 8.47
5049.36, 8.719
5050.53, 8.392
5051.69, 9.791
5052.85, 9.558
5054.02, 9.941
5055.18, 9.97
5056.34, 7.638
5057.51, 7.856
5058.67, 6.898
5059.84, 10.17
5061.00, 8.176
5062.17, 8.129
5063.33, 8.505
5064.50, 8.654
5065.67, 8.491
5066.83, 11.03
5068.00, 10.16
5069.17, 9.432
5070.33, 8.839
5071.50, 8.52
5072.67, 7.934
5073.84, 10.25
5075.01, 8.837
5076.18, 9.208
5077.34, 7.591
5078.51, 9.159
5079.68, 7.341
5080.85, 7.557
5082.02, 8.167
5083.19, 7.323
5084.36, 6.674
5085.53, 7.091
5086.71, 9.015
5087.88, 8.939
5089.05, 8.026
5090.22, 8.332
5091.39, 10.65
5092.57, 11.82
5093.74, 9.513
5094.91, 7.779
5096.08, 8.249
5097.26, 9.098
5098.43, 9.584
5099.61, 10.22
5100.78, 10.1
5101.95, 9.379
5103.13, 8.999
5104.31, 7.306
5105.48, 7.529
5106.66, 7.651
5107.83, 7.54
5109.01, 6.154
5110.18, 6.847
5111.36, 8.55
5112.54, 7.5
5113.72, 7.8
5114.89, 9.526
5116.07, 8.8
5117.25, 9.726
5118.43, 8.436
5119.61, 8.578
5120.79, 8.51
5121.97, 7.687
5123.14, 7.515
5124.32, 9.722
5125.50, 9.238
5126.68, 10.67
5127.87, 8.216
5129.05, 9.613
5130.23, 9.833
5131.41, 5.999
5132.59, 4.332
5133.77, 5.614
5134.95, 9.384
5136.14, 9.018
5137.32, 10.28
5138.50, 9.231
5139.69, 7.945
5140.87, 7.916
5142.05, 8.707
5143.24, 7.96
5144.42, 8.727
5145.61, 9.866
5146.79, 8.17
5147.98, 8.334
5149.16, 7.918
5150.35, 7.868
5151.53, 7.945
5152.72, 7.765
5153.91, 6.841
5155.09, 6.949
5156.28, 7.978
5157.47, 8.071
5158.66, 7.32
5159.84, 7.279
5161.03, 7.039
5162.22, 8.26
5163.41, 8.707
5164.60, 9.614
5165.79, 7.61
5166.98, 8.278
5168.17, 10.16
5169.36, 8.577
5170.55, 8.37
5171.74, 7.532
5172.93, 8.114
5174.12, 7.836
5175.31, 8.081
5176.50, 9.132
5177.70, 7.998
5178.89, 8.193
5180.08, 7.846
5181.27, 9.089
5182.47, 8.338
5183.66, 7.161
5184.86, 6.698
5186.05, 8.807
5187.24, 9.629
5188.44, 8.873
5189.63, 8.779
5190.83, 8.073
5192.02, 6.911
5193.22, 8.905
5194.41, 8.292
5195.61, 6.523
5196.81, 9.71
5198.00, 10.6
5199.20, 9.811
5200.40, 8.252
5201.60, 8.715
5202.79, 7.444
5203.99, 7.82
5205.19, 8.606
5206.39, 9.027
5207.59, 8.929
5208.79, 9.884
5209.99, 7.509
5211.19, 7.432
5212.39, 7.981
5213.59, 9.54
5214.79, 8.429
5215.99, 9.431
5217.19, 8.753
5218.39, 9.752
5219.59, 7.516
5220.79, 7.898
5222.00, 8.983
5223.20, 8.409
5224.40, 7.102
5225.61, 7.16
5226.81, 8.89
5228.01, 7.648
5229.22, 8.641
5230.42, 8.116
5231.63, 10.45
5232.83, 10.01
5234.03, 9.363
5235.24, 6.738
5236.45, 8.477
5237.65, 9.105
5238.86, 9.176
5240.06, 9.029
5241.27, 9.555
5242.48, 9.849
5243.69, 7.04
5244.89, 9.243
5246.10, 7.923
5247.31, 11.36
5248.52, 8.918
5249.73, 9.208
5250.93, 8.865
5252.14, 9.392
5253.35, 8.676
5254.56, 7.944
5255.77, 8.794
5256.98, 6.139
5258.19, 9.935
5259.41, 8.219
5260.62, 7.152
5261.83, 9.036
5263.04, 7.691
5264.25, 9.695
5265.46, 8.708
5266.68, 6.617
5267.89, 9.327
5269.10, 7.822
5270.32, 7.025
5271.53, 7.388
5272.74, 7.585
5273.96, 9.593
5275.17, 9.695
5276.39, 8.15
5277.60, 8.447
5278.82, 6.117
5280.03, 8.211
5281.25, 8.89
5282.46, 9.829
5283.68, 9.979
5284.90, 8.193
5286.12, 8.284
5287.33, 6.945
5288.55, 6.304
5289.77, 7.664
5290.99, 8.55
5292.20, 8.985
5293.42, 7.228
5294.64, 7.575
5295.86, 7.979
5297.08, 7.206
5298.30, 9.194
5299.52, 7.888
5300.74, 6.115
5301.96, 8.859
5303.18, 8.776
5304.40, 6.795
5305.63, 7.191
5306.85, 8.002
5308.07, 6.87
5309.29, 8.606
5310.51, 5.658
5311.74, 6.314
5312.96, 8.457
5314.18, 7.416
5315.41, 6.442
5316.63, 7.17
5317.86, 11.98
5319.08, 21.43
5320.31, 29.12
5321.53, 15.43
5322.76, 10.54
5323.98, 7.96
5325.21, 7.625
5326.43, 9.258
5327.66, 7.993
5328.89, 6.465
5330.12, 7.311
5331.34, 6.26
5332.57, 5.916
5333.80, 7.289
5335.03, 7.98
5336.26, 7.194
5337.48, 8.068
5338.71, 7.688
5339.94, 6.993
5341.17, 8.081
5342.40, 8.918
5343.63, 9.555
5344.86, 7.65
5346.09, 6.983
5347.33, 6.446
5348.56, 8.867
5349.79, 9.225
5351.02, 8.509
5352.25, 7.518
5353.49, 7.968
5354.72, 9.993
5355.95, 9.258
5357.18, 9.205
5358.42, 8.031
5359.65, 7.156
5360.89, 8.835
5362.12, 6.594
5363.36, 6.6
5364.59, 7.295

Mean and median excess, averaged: -1.1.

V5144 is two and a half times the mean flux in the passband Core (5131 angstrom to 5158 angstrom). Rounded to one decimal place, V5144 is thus 19.9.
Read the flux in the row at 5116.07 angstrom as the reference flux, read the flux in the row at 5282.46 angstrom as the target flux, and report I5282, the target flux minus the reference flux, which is 1.0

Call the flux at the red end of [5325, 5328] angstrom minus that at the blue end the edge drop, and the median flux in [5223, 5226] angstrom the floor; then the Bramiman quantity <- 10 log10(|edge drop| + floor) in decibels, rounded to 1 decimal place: 8.8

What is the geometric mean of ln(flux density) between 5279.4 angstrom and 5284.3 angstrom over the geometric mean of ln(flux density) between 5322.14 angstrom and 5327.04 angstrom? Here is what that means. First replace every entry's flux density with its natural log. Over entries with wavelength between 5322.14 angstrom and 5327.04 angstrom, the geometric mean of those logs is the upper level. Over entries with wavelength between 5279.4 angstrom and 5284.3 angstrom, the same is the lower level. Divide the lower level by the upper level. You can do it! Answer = 1.02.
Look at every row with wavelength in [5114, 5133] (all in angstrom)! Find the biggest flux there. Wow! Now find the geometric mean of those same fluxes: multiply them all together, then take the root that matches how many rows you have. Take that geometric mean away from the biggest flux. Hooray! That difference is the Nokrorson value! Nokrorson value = 2.32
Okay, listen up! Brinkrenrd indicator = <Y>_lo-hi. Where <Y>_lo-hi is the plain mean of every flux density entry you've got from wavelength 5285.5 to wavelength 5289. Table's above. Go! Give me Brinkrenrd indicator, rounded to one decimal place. 7.2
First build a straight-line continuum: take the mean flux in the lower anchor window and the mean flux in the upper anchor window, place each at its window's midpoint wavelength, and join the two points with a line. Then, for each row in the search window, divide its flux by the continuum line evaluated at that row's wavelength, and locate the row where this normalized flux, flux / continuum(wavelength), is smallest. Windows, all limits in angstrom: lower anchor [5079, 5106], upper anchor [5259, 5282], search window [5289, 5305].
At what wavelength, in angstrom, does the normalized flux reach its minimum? 5300.74 angstrom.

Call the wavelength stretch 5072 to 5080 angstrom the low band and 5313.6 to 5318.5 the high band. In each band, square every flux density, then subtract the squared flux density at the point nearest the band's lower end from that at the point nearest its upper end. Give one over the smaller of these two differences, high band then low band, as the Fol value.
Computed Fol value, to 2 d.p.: -0.11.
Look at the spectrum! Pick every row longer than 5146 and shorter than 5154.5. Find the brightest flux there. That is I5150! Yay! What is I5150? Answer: 8.334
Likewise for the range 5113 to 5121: 9.726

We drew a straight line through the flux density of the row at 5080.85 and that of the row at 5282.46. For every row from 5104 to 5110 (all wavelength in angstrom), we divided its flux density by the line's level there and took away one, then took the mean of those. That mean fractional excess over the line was -0.08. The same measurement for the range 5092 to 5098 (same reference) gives 0.20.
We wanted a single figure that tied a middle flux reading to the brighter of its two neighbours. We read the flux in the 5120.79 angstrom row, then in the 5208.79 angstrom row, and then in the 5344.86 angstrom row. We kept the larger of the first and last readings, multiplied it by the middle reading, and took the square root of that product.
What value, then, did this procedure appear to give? 9.17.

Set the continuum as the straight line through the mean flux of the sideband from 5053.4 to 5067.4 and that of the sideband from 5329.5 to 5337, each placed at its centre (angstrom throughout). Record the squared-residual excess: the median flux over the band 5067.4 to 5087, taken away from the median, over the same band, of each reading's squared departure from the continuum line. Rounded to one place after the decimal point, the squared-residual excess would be -7.9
